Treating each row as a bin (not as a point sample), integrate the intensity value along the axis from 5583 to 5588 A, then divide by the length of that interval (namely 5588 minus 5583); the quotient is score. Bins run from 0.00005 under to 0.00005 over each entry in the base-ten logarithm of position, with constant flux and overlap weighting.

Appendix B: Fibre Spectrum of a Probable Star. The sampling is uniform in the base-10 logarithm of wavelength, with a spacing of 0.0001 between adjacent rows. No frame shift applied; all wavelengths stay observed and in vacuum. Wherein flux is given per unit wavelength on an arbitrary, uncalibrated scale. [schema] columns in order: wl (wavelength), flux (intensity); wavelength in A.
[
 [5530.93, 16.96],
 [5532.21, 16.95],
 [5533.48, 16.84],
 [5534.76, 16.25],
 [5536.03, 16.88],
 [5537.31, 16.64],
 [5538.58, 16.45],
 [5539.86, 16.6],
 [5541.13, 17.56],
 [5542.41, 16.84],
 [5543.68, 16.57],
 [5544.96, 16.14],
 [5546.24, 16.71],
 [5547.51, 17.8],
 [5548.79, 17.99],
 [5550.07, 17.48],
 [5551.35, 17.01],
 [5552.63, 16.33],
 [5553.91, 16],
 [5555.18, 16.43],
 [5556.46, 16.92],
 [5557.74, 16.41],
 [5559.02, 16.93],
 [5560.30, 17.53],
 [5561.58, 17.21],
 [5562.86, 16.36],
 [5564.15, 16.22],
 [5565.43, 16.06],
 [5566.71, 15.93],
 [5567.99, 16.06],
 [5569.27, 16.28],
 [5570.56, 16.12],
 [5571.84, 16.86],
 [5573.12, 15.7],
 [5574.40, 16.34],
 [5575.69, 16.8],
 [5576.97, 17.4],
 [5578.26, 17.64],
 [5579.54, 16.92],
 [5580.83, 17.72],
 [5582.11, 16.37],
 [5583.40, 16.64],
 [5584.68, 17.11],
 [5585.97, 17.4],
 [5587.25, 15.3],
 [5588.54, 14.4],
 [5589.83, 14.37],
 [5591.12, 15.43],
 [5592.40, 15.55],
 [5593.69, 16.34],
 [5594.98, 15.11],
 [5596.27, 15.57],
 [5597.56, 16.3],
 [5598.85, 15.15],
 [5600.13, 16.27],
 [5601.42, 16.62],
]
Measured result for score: 16.6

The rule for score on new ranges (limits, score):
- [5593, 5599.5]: 15.7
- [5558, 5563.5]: 17.0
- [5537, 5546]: 16.7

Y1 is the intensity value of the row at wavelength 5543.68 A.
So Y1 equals 16.57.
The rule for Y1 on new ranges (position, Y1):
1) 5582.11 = 16.37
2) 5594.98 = 15.11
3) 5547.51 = 17.8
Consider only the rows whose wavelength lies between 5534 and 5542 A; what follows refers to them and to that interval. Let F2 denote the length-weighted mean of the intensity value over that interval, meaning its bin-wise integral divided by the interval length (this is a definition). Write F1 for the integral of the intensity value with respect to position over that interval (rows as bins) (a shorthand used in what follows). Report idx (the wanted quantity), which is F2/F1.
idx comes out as 0.125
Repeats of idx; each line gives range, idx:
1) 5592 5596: 0.250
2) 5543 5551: 0.125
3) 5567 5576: 0.111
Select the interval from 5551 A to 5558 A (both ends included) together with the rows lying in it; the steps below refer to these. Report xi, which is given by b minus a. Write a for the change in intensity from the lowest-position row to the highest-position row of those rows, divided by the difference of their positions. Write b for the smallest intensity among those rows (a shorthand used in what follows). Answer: 16.1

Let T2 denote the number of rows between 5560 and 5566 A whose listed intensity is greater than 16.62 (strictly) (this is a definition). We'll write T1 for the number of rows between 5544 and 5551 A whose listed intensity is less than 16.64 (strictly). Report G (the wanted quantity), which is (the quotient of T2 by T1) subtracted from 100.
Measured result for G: 98.0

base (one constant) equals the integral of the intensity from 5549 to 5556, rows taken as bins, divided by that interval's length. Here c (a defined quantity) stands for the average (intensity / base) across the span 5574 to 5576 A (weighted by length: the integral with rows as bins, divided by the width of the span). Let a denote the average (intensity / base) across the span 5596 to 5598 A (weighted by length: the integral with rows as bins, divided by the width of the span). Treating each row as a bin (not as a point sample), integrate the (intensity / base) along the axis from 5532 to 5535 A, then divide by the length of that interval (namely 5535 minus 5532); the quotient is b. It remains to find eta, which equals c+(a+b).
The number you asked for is 2.94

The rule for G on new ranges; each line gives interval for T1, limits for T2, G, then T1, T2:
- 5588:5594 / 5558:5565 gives 99.4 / 5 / 3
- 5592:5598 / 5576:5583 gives 99.2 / 5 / 4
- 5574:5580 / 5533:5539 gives 97.0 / 1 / 3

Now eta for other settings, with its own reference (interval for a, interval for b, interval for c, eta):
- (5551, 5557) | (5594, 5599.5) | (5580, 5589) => 2.90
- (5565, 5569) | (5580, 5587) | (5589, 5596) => 2.89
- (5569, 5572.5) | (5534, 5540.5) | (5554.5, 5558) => 2.96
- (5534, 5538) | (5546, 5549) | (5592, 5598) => 2.98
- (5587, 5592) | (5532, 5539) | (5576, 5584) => 2.91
